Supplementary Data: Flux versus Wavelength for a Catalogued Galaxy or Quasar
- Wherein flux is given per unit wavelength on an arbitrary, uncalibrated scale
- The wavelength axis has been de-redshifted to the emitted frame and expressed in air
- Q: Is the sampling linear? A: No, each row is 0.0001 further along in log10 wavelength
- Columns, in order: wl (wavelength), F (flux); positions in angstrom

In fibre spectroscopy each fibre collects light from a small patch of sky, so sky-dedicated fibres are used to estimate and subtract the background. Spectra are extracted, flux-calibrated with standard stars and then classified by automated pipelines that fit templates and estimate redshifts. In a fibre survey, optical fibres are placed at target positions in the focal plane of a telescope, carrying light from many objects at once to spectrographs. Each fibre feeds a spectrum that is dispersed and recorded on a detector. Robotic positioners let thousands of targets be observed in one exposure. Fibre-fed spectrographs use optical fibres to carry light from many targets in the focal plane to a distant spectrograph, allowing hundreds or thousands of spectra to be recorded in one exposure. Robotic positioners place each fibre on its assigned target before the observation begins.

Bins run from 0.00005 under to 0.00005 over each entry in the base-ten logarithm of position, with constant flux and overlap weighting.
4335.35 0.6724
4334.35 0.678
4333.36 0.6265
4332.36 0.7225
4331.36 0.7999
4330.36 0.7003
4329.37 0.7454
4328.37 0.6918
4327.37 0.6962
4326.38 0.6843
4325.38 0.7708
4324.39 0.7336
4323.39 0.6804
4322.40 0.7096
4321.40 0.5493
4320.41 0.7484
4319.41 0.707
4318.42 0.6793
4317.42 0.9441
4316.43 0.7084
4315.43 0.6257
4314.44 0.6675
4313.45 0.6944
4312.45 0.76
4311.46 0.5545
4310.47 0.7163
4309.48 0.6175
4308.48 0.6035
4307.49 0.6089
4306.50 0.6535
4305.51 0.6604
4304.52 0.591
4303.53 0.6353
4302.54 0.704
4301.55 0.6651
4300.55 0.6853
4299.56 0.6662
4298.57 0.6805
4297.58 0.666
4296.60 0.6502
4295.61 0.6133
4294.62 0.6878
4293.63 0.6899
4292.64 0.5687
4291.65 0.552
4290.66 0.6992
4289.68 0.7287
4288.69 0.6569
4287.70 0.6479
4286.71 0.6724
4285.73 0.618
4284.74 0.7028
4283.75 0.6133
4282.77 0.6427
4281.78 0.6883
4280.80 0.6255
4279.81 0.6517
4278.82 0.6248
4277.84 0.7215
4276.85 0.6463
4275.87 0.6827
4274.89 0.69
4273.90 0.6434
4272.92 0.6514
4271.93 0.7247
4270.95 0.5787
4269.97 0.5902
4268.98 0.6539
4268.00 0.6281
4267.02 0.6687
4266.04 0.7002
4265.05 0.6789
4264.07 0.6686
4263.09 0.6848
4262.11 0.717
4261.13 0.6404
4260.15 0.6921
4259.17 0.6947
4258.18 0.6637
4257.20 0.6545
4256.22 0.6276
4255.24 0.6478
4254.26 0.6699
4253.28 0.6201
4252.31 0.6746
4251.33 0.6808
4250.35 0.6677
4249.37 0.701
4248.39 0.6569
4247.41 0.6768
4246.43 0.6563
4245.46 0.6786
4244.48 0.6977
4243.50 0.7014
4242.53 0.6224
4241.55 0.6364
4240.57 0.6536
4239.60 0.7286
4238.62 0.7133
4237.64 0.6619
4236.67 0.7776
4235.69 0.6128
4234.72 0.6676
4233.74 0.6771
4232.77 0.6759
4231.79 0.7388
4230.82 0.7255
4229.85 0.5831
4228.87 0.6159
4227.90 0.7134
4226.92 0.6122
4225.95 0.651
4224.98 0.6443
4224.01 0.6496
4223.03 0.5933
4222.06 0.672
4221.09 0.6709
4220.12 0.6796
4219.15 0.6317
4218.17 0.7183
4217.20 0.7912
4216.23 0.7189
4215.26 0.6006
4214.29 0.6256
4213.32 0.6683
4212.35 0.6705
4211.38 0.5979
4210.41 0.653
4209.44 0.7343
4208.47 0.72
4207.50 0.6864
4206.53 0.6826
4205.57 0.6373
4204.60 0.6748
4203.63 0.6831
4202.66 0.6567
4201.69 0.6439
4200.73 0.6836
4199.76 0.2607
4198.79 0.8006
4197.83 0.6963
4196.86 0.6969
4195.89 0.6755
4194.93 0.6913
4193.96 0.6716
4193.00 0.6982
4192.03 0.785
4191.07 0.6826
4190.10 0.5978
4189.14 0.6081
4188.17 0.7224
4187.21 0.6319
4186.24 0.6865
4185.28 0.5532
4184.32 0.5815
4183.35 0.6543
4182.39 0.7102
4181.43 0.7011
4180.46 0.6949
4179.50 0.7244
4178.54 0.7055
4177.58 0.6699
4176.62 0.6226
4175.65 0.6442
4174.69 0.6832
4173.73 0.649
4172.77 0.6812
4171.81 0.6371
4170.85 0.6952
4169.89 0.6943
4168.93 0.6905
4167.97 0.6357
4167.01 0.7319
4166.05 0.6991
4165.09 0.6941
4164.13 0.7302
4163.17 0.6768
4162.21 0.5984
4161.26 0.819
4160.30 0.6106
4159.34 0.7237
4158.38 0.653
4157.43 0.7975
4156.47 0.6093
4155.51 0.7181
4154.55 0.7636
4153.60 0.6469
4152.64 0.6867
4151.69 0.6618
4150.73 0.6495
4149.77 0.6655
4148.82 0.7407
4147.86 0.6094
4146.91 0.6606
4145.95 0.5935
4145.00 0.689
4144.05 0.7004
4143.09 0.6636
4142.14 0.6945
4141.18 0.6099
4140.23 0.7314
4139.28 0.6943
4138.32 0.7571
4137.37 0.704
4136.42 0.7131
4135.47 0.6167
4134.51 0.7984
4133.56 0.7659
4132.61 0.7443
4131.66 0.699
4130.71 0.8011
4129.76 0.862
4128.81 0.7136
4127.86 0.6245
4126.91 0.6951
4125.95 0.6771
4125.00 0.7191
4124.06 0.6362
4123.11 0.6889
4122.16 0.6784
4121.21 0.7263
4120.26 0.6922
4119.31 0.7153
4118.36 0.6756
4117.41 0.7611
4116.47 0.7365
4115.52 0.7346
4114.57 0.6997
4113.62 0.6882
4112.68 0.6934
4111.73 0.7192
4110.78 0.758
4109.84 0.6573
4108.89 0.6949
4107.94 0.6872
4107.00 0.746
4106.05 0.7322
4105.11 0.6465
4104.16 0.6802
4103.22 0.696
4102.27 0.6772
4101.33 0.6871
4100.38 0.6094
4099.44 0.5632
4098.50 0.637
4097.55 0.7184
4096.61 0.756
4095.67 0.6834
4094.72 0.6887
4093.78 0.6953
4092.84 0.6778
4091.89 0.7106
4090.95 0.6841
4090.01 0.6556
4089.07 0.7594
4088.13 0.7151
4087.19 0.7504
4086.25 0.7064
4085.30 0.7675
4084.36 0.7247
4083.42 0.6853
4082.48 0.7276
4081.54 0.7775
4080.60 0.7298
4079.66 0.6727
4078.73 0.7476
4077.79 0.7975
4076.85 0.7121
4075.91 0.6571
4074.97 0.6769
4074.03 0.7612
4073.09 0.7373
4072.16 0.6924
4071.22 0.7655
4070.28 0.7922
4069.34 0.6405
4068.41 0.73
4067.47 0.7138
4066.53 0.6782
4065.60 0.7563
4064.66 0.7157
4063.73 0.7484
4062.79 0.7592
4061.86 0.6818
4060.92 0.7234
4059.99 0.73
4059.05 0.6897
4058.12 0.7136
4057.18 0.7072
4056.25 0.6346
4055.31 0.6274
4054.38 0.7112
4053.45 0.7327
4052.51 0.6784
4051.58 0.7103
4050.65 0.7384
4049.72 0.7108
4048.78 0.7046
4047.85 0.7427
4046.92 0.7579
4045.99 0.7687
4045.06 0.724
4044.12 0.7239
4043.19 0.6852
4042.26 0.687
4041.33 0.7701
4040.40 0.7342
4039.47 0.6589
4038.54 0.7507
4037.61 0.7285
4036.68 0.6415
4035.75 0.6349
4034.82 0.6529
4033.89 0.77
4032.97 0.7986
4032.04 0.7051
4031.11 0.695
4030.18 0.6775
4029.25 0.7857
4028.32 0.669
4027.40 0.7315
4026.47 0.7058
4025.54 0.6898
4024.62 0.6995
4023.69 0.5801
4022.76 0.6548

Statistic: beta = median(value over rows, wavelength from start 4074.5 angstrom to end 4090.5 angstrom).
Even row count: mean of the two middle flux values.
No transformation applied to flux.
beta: 0.72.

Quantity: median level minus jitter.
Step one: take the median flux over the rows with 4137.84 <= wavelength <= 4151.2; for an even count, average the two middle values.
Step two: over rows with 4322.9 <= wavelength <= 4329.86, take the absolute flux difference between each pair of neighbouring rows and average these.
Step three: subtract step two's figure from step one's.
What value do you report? 0.636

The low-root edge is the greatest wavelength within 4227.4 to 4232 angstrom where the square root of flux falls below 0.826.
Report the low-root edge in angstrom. 4229.85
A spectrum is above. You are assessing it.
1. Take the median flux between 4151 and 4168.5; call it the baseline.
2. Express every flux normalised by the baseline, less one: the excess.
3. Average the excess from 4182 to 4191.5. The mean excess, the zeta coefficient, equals -0.07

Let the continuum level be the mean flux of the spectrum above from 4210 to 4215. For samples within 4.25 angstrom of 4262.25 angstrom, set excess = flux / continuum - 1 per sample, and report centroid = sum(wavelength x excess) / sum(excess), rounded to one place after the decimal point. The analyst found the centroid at 4262.4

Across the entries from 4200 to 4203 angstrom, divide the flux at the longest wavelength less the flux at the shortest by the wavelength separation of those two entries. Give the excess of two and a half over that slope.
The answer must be 2.514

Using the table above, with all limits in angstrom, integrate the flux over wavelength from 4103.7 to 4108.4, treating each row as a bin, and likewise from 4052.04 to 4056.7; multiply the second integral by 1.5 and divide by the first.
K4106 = 1.44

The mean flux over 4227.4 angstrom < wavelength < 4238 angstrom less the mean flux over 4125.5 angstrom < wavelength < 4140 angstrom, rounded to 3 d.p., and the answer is -0.047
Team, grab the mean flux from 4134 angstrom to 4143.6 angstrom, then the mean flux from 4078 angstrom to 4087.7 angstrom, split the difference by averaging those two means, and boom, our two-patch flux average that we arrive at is 0.714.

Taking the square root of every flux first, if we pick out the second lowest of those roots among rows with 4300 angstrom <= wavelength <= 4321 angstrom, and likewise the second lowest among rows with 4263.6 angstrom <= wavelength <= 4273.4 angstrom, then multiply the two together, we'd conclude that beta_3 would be 0.591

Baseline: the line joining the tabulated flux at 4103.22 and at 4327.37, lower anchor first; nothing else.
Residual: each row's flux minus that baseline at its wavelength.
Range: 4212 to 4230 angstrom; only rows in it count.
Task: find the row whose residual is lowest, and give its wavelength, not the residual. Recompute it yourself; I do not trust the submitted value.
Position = 4229.85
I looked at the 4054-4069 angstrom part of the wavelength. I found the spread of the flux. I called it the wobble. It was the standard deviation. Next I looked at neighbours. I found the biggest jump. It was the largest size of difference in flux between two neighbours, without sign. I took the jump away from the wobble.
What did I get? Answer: -0.05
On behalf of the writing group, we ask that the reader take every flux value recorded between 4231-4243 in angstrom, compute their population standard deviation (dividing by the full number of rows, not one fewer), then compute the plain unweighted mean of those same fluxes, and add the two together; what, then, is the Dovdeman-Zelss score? 0.73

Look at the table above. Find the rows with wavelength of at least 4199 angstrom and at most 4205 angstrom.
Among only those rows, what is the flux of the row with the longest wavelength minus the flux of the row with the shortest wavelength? 0.41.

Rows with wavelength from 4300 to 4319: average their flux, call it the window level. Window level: 0.672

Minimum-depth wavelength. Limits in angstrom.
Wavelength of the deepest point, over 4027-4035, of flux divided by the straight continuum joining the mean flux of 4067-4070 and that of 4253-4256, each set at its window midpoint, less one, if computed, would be 4034.82 angstrom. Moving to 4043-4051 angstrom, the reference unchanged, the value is 4043.19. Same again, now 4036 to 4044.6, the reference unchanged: 4036.68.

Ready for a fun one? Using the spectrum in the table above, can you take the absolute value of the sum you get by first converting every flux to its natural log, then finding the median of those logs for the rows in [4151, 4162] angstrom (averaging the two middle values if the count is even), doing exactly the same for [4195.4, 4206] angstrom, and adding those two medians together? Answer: 0.77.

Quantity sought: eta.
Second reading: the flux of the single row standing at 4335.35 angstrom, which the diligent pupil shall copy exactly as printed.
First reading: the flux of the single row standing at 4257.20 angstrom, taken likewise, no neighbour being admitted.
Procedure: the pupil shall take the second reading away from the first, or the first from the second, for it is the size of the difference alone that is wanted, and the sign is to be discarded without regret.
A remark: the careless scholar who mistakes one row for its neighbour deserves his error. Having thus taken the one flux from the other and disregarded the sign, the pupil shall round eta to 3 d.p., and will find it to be 0.018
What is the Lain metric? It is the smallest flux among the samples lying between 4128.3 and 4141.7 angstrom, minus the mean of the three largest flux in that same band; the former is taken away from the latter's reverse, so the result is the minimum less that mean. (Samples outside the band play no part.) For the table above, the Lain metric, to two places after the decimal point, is -0.21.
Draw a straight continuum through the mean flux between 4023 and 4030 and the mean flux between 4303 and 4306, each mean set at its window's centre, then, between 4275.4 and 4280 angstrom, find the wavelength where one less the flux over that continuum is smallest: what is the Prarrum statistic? 4277.84 angstrom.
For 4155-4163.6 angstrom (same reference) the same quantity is 4161.26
